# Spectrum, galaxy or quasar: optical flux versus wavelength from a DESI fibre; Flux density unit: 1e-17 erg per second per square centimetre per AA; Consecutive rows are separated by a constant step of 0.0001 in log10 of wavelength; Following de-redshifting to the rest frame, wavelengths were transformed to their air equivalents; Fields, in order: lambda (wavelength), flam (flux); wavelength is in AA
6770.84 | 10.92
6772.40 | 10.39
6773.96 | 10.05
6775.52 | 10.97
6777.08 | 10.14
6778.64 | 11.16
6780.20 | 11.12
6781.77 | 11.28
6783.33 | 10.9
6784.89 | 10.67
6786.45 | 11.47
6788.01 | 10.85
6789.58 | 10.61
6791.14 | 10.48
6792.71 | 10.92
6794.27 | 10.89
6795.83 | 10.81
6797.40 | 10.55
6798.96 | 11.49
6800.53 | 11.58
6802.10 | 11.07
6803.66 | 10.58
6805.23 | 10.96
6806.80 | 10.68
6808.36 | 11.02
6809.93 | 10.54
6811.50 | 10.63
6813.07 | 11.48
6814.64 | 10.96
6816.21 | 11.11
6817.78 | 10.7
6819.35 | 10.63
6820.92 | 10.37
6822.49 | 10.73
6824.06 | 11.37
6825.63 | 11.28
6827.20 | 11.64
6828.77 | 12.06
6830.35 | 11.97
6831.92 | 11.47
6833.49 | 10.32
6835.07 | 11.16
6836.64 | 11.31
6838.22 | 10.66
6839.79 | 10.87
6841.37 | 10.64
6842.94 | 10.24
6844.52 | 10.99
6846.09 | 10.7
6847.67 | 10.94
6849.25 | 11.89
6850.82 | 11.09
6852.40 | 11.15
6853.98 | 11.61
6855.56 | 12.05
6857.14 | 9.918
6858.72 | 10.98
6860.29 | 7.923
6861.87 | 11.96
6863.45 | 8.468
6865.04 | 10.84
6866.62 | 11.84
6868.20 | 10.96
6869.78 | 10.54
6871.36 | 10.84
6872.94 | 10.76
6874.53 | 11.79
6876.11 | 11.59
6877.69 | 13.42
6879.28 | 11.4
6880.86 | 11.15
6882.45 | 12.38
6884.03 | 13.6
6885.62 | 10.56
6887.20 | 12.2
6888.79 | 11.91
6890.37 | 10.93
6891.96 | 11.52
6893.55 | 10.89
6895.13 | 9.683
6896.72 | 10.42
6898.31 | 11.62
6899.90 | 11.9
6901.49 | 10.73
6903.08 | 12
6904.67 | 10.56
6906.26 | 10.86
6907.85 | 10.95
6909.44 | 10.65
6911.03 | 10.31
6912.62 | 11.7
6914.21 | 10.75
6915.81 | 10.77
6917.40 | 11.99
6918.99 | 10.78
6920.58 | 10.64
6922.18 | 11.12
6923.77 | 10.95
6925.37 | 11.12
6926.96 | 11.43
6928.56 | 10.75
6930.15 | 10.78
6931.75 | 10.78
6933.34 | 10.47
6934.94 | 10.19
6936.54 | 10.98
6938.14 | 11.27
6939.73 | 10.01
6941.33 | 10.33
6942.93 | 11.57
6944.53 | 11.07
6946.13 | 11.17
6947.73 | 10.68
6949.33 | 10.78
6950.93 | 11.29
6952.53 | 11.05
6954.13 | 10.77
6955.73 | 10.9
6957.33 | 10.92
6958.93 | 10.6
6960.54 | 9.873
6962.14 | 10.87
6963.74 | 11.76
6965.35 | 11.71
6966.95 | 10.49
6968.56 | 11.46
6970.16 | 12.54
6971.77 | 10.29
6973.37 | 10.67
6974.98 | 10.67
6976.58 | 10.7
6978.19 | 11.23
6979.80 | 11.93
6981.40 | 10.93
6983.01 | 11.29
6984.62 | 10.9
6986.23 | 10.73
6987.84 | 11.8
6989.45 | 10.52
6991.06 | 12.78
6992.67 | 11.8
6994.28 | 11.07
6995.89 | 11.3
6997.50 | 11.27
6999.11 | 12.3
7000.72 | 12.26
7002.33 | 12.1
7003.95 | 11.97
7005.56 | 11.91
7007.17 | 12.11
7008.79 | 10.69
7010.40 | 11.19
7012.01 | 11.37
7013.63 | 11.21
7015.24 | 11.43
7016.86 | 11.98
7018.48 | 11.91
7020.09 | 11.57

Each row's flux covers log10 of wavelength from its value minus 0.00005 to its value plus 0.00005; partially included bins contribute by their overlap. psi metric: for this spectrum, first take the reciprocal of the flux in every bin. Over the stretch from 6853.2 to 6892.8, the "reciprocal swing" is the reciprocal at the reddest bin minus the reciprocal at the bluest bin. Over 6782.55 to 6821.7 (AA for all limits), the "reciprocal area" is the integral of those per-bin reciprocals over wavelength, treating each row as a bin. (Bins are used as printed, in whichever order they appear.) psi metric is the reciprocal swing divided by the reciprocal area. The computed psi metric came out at 0.0002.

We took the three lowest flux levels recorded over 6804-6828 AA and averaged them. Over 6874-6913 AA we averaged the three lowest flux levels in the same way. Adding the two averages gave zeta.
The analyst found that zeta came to 20.7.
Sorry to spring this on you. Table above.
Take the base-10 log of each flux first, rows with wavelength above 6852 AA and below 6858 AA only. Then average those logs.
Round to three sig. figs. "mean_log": 1.05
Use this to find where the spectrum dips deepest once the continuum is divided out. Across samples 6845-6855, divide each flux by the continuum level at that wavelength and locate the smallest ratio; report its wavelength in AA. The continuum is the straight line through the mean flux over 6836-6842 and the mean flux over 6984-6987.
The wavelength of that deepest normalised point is 6846.09 AA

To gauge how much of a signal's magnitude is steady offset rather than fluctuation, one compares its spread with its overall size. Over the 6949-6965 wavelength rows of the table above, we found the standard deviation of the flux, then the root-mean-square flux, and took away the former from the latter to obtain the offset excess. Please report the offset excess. 10.4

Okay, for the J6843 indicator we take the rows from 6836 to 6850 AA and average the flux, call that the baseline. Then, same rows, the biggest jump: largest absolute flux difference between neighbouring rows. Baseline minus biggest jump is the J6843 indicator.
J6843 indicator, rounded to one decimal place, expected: 10.0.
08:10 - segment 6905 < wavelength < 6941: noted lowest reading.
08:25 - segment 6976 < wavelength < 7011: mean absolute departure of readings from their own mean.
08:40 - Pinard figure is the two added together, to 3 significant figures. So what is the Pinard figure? 10.6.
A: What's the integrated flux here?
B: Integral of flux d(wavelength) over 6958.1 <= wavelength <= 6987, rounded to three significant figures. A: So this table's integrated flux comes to 319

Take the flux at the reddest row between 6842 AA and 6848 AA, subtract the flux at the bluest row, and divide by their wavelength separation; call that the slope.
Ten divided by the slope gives 68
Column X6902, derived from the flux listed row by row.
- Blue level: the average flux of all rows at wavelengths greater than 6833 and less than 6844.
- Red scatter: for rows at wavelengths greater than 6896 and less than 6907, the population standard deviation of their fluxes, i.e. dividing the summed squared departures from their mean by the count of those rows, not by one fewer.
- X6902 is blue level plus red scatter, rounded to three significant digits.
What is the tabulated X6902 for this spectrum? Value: 11.4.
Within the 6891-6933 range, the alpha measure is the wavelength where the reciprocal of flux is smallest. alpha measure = 6903.08 AA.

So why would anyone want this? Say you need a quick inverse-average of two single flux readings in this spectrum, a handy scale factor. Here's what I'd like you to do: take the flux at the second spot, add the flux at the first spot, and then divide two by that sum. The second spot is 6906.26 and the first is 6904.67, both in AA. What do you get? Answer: 0.093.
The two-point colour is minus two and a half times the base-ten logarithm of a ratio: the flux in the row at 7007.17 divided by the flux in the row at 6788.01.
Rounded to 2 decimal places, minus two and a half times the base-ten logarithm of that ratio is -0.12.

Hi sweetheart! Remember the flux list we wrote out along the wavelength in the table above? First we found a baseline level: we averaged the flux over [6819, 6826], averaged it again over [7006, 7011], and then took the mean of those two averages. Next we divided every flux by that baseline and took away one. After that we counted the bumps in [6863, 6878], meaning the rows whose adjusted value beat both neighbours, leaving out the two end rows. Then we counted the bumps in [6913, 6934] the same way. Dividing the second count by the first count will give 1.0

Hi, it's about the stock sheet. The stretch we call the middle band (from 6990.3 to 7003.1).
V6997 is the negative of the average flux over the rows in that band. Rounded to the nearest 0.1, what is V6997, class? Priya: -11.9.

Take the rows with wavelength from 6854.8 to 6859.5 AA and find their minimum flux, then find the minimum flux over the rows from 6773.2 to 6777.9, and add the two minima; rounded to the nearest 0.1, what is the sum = 20.0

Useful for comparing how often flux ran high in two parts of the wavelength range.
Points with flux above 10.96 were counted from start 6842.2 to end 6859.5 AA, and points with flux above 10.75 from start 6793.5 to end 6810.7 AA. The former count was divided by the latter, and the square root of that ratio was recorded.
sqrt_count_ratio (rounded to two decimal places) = 1.00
